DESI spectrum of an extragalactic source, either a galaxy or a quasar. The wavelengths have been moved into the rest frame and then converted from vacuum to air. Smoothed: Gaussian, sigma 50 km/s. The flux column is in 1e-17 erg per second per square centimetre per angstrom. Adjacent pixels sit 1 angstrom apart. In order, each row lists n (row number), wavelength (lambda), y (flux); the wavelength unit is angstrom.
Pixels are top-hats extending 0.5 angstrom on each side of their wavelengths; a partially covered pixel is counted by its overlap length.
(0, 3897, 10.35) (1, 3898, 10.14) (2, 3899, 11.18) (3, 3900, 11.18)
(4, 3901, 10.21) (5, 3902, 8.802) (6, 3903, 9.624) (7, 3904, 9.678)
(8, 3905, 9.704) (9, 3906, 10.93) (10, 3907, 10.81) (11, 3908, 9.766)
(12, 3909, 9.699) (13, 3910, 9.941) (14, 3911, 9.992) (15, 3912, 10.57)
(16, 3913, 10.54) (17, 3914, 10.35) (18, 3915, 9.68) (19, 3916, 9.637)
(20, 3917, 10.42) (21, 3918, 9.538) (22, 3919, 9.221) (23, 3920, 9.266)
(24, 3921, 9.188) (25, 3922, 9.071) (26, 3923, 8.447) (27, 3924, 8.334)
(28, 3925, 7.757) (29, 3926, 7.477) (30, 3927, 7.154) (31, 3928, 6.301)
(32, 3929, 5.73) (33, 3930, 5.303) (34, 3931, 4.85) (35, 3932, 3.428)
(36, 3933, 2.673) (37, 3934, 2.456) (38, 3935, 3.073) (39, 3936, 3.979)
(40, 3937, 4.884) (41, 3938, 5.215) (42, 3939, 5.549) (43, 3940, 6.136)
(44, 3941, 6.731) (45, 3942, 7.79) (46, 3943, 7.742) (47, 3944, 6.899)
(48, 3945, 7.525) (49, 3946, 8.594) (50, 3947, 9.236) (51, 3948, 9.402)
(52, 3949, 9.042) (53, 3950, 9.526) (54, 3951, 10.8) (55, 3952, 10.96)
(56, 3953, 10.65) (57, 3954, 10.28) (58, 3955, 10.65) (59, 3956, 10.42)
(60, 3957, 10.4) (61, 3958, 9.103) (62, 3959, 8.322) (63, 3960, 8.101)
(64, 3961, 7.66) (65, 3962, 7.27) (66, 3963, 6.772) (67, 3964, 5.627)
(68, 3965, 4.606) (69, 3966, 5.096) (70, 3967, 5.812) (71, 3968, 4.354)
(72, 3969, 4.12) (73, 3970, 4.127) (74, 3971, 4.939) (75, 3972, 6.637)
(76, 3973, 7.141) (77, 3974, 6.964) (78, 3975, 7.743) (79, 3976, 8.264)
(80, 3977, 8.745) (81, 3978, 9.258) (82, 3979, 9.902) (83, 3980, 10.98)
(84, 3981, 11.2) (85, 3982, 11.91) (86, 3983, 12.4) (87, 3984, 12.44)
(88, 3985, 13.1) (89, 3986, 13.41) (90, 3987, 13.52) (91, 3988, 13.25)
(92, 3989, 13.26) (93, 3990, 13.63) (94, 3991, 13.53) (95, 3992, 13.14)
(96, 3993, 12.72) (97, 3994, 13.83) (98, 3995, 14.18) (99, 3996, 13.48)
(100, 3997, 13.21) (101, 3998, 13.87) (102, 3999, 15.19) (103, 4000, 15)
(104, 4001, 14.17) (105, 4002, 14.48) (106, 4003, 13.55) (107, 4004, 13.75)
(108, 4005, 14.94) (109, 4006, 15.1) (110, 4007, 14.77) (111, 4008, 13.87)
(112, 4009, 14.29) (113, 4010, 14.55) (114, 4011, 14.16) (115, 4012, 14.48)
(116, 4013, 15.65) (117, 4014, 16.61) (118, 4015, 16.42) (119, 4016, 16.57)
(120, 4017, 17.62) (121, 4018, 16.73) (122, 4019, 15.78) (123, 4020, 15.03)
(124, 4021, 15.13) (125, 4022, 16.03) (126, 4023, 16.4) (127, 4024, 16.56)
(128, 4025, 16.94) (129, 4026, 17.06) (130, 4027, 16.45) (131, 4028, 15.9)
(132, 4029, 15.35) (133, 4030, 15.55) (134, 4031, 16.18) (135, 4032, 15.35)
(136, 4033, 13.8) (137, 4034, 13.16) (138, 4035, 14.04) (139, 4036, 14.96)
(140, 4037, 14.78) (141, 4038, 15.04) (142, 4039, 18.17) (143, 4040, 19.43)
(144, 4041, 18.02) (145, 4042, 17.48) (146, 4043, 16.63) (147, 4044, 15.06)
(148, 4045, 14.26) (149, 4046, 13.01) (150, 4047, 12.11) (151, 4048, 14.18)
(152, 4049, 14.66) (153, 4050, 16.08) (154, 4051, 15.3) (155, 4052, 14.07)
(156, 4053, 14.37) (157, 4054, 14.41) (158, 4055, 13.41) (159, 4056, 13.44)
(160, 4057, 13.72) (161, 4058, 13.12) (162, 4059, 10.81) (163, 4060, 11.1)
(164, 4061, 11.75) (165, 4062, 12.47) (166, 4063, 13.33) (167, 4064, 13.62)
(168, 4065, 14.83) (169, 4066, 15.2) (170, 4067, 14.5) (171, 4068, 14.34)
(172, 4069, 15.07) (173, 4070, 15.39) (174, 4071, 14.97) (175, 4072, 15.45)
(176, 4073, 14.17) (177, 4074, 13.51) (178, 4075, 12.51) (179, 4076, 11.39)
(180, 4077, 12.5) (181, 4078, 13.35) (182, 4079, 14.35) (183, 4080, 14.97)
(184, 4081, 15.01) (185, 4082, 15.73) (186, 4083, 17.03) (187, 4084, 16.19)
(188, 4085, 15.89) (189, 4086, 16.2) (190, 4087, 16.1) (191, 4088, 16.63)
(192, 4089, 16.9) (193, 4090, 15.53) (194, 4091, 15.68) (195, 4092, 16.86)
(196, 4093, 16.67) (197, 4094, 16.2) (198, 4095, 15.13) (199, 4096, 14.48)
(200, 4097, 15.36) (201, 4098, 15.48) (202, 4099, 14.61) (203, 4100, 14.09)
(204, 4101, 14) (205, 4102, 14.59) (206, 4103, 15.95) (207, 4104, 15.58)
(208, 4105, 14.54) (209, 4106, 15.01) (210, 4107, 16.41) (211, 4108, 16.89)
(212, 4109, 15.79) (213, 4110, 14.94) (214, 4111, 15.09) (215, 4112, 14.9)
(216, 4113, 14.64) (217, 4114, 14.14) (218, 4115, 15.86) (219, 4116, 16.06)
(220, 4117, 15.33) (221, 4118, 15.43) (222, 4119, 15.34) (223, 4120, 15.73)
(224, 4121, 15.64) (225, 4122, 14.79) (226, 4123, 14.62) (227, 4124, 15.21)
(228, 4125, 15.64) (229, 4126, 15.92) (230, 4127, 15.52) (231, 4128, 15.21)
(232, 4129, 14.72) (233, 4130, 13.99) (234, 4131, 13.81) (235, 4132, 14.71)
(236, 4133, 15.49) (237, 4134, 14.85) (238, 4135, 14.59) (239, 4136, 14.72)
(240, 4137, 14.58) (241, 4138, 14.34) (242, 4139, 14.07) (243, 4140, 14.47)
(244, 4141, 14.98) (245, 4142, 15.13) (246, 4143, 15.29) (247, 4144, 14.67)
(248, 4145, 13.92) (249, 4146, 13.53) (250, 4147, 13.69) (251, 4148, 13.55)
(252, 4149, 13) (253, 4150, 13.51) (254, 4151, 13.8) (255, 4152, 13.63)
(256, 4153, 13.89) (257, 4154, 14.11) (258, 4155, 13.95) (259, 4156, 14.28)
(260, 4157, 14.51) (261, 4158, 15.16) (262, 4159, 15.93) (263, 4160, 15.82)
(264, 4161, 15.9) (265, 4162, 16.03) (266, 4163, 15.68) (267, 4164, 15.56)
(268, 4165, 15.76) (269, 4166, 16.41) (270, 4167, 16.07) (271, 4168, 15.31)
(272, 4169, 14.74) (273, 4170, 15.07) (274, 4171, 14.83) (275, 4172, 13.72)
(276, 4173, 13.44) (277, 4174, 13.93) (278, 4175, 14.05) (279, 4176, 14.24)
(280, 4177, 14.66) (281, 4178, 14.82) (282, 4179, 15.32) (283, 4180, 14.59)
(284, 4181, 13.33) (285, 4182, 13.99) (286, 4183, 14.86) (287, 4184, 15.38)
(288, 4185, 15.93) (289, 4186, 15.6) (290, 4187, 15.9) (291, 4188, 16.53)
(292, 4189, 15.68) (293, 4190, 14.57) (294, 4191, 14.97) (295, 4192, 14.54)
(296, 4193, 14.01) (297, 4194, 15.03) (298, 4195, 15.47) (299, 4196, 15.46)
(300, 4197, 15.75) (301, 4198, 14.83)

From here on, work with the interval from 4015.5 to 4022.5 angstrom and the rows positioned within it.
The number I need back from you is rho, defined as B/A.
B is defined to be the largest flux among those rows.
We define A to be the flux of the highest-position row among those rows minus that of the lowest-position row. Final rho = -33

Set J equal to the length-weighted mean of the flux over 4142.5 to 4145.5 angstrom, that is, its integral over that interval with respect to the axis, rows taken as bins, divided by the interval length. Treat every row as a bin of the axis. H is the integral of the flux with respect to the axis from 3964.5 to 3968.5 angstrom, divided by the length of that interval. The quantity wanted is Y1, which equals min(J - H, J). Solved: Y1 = 10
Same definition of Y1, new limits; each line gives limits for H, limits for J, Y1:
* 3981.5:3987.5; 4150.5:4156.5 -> 1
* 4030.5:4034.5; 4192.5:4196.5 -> 0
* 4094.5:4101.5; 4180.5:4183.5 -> -1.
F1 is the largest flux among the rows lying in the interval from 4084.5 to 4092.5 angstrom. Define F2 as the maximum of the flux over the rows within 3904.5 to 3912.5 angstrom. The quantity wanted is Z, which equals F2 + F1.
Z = 27.8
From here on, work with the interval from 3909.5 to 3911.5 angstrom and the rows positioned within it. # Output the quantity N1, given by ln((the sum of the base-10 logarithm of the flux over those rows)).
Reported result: 0.7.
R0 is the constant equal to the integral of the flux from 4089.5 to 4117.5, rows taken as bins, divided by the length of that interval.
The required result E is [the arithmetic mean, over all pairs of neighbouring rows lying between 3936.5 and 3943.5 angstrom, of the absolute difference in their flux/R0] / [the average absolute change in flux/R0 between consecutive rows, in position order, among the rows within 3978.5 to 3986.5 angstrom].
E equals 0.98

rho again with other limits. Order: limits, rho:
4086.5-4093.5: 30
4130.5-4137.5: 20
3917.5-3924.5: -8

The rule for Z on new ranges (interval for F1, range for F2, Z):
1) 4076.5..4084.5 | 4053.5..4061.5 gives 31.4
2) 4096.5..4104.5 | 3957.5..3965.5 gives 25.1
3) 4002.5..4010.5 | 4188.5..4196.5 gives 30.8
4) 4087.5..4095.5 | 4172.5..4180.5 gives 32.2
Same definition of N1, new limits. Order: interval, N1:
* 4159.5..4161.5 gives 0.9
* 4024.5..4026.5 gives 0.9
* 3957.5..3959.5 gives 0.6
